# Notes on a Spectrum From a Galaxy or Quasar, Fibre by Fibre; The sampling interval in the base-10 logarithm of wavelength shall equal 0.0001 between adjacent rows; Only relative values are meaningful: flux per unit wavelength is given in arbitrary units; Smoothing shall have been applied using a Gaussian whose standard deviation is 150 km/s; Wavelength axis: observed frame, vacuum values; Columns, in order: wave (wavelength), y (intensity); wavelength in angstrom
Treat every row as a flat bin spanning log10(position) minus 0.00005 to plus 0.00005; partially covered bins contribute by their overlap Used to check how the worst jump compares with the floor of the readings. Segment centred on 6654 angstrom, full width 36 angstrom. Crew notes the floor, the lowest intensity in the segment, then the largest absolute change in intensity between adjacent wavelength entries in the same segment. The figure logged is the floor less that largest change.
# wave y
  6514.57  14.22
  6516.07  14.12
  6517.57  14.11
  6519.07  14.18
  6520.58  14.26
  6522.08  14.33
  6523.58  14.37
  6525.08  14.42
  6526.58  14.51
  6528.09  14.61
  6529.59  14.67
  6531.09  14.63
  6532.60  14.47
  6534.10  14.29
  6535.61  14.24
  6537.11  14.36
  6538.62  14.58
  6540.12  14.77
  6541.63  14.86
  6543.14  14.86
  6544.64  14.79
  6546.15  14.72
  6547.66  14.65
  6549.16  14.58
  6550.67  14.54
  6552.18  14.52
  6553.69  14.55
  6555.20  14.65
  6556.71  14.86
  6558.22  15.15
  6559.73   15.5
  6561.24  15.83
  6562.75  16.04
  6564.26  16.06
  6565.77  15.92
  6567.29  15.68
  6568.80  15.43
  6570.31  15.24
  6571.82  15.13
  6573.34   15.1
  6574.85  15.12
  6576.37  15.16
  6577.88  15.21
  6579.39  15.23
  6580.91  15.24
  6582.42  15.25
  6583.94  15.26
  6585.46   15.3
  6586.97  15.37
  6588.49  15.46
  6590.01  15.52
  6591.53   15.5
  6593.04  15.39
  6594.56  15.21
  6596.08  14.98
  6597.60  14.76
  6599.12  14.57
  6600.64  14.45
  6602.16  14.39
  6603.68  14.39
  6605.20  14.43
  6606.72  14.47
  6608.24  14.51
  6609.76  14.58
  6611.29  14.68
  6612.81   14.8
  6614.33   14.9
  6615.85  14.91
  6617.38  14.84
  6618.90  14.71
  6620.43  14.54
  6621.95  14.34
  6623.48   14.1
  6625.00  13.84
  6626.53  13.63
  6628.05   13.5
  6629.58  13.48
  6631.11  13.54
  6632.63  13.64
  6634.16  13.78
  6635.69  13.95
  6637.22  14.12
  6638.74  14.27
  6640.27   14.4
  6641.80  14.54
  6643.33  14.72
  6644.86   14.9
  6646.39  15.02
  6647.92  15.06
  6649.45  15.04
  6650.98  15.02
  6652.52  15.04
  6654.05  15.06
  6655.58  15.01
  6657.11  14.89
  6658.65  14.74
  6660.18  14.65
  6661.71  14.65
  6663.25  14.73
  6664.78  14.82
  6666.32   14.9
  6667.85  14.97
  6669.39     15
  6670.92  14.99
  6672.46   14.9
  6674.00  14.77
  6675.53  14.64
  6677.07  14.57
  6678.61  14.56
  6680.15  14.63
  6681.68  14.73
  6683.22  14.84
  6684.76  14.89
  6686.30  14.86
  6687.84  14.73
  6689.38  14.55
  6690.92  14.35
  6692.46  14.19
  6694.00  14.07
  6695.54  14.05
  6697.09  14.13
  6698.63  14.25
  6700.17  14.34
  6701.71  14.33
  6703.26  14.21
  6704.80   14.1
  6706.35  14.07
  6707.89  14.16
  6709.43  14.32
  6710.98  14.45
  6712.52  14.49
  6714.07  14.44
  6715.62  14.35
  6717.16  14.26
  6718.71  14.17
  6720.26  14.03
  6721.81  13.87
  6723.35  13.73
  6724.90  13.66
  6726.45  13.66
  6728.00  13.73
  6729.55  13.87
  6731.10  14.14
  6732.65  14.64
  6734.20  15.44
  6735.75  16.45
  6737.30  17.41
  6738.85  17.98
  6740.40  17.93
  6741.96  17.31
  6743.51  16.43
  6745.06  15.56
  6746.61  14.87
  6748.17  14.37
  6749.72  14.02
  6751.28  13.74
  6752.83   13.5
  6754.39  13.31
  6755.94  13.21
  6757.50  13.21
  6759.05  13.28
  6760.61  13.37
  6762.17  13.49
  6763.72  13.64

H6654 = 13.9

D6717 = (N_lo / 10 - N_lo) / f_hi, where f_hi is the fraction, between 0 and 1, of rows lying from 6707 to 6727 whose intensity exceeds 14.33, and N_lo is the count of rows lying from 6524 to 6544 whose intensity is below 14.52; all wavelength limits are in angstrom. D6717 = -18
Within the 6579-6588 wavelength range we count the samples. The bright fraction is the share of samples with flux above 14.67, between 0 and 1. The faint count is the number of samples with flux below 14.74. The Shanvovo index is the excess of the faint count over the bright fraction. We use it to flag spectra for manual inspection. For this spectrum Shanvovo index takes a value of -1.0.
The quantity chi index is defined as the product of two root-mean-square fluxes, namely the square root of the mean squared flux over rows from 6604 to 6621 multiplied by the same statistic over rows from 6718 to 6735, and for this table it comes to 207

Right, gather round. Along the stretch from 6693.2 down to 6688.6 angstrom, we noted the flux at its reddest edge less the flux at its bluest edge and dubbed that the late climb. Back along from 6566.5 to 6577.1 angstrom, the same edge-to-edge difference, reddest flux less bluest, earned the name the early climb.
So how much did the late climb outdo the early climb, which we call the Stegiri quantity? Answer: 0.16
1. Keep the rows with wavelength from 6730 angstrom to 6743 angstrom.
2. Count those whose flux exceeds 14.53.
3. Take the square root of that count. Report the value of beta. 2.65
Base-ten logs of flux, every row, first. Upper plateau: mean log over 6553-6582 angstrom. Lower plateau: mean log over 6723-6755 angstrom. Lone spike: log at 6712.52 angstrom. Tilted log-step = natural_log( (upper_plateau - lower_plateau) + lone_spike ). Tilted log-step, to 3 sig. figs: 0.158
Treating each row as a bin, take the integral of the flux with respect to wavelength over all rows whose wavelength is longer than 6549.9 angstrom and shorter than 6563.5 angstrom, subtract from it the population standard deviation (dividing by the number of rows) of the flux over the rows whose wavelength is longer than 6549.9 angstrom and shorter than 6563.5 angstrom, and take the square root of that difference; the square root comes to 14.29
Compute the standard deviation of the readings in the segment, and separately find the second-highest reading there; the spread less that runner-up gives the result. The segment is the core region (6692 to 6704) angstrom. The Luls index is -14.2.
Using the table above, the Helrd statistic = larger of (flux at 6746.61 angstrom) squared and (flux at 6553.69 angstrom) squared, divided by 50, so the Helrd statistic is 4.4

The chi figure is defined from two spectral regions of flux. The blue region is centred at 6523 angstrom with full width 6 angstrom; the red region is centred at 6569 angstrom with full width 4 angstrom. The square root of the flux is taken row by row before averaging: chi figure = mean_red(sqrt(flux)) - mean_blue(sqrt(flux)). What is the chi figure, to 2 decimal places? 0.14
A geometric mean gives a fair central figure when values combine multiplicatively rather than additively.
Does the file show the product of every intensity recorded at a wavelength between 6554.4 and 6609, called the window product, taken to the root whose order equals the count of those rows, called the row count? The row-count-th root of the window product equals 15.2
